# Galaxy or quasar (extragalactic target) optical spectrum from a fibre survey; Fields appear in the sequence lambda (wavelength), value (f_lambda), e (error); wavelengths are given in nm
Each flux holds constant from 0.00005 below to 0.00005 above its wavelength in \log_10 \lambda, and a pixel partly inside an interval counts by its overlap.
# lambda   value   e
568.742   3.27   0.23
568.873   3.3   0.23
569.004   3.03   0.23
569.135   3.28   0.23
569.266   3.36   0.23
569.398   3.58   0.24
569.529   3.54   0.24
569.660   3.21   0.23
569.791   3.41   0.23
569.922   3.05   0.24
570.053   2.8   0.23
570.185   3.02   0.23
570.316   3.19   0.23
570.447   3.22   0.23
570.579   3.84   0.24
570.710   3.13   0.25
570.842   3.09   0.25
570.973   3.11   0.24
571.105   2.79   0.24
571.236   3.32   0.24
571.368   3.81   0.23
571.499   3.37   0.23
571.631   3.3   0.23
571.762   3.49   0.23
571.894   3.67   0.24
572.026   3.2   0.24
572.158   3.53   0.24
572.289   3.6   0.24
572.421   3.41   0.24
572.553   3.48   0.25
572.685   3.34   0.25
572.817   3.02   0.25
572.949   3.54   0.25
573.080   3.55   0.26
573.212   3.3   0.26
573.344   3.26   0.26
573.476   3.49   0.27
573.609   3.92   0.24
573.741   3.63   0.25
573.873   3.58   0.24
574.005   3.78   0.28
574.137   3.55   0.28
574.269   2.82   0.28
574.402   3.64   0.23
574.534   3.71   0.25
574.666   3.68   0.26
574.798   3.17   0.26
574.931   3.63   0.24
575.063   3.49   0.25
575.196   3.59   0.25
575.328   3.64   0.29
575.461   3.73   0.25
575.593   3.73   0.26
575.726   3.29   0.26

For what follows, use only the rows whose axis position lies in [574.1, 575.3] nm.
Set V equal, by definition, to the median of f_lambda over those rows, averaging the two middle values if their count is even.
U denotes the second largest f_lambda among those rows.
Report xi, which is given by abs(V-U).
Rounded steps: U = 3.68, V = 3.590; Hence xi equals 0.09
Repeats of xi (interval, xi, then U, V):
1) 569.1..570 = 0.18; 3.54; 3.360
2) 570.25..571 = 0.06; 3.22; 3.160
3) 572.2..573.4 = 0.14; 3.55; 3.410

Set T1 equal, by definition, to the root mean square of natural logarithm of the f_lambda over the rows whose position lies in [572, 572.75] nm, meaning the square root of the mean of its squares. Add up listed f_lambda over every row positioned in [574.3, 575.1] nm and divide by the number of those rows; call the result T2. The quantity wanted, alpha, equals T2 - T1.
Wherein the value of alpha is 2.32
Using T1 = 1.23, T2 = 3.6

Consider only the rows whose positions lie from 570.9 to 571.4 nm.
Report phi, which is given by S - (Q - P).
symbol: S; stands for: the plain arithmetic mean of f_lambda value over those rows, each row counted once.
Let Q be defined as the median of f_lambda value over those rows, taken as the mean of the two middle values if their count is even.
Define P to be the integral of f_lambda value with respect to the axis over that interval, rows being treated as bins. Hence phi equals 1.65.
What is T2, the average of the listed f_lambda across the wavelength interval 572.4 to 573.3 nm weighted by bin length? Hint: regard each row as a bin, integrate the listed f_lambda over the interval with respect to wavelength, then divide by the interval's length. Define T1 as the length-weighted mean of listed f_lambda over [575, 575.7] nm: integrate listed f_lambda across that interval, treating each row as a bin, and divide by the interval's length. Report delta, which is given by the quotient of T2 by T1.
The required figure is 0.93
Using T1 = 3.6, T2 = 3.37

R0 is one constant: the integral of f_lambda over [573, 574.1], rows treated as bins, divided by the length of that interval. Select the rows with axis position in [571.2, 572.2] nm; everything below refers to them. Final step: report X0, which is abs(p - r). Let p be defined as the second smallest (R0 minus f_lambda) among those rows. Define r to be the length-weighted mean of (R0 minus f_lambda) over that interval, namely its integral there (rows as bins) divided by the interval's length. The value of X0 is 0.21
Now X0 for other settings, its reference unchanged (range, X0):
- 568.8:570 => 0.24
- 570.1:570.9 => 0.02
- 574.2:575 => 0.24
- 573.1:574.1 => 0.22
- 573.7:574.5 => 0.14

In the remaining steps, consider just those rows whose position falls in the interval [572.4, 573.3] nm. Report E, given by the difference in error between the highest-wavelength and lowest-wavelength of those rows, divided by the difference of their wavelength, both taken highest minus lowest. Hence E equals 0.03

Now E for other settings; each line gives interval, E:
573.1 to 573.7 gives -0.05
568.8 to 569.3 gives 0.00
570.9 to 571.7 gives -0.02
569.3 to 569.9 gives -0.03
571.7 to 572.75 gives 0.02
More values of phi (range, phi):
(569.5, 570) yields 1.63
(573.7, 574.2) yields 1.85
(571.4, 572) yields 2.10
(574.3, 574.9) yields 2.00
